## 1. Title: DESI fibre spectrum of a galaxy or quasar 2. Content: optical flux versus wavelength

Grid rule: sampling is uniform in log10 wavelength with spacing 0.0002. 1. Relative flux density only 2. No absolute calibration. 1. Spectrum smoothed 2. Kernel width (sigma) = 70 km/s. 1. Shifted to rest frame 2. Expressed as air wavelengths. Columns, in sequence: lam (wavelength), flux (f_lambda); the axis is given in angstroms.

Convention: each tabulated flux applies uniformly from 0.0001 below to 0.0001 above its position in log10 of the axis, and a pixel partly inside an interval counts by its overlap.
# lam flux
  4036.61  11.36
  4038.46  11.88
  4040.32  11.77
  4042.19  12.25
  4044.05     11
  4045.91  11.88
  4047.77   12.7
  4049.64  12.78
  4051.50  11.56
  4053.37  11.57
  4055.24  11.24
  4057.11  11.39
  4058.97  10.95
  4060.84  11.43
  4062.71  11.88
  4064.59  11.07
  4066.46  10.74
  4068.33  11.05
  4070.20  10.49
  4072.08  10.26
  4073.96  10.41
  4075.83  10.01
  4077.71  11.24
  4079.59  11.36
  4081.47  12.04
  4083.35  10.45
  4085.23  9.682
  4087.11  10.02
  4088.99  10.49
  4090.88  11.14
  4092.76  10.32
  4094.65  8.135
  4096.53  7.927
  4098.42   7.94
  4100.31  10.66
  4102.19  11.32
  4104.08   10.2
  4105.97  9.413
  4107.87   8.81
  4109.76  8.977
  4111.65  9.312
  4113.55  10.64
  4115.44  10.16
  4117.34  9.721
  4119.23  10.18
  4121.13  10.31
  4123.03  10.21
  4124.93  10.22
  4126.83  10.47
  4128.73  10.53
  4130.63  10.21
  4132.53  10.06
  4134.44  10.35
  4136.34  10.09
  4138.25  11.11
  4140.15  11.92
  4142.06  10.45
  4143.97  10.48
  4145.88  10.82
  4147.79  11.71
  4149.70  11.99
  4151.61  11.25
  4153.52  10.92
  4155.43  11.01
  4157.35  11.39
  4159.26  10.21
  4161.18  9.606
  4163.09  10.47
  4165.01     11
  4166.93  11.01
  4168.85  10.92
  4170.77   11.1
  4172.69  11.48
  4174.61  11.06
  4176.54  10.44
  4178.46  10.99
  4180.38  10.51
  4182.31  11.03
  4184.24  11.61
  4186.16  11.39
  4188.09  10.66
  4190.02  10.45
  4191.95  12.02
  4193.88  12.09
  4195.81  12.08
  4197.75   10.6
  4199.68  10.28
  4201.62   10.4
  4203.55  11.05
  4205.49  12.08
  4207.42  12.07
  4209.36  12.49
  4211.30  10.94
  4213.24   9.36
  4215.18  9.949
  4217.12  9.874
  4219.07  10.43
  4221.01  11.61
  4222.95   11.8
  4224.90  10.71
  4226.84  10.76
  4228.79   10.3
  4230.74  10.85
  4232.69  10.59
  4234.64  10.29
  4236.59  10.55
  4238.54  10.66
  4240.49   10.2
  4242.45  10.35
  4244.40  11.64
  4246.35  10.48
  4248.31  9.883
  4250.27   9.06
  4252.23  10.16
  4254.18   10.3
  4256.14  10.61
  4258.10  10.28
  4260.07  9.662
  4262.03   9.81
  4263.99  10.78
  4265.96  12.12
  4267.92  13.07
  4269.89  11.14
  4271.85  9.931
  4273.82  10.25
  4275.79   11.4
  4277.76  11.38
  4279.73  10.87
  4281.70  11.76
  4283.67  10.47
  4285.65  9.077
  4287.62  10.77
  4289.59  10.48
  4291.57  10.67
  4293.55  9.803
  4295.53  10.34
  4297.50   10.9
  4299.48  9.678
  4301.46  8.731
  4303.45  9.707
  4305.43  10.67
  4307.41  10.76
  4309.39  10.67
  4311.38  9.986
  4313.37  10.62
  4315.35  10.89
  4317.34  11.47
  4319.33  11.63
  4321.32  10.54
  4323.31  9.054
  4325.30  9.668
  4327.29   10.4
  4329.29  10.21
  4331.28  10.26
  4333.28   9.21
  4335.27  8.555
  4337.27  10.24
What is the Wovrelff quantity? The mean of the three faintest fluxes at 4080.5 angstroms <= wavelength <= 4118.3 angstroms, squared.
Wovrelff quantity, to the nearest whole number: 64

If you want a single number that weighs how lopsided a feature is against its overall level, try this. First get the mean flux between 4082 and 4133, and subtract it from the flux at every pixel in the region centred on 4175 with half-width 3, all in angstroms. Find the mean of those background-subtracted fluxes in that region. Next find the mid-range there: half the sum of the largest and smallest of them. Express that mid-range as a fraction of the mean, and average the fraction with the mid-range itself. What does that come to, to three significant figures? 1.01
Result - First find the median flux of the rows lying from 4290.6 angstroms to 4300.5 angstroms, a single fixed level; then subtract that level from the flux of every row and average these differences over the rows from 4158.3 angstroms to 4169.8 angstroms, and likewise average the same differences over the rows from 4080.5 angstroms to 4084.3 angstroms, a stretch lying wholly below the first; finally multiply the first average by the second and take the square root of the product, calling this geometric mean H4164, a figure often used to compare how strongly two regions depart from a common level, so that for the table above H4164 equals 0.42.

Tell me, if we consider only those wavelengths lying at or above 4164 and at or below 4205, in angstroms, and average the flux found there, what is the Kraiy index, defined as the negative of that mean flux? -11.1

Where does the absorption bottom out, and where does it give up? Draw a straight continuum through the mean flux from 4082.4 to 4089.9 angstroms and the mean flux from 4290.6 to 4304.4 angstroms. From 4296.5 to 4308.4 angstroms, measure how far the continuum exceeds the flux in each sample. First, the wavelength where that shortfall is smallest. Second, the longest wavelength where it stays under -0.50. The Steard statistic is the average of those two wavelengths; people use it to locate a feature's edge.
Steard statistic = 4302.5 angstroms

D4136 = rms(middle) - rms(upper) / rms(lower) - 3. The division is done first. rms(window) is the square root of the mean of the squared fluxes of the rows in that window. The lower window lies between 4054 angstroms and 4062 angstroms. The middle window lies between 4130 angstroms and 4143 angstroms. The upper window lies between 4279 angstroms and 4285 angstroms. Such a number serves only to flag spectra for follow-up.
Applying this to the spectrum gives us 6.6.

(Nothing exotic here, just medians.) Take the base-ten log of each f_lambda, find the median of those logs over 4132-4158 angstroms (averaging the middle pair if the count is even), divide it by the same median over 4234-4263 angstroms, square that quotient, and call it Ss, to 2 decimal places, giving 1.06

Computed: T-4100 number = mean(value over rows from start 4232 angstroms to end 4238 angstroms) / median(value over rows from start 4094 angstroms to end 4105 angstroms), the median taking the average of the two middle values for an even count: 1.14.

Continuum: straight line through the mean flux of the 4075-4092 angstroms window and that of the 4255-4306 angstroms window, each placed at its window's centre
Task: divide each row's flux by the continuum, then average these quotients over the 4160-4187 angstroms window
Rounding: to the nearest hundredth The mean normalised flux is 1.02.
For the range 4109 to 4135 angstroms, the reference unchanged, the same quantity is 0.95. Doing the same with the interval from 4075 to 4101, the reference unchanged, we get 0.94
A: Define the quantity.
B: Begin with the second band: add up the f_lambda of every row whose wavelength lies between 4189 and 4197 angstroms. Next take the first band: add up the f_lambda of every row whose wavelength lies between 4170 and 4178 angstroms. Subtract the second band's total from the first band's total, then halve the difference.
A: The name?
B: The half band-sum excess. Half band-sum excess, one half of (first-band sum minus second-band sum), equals -1.3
